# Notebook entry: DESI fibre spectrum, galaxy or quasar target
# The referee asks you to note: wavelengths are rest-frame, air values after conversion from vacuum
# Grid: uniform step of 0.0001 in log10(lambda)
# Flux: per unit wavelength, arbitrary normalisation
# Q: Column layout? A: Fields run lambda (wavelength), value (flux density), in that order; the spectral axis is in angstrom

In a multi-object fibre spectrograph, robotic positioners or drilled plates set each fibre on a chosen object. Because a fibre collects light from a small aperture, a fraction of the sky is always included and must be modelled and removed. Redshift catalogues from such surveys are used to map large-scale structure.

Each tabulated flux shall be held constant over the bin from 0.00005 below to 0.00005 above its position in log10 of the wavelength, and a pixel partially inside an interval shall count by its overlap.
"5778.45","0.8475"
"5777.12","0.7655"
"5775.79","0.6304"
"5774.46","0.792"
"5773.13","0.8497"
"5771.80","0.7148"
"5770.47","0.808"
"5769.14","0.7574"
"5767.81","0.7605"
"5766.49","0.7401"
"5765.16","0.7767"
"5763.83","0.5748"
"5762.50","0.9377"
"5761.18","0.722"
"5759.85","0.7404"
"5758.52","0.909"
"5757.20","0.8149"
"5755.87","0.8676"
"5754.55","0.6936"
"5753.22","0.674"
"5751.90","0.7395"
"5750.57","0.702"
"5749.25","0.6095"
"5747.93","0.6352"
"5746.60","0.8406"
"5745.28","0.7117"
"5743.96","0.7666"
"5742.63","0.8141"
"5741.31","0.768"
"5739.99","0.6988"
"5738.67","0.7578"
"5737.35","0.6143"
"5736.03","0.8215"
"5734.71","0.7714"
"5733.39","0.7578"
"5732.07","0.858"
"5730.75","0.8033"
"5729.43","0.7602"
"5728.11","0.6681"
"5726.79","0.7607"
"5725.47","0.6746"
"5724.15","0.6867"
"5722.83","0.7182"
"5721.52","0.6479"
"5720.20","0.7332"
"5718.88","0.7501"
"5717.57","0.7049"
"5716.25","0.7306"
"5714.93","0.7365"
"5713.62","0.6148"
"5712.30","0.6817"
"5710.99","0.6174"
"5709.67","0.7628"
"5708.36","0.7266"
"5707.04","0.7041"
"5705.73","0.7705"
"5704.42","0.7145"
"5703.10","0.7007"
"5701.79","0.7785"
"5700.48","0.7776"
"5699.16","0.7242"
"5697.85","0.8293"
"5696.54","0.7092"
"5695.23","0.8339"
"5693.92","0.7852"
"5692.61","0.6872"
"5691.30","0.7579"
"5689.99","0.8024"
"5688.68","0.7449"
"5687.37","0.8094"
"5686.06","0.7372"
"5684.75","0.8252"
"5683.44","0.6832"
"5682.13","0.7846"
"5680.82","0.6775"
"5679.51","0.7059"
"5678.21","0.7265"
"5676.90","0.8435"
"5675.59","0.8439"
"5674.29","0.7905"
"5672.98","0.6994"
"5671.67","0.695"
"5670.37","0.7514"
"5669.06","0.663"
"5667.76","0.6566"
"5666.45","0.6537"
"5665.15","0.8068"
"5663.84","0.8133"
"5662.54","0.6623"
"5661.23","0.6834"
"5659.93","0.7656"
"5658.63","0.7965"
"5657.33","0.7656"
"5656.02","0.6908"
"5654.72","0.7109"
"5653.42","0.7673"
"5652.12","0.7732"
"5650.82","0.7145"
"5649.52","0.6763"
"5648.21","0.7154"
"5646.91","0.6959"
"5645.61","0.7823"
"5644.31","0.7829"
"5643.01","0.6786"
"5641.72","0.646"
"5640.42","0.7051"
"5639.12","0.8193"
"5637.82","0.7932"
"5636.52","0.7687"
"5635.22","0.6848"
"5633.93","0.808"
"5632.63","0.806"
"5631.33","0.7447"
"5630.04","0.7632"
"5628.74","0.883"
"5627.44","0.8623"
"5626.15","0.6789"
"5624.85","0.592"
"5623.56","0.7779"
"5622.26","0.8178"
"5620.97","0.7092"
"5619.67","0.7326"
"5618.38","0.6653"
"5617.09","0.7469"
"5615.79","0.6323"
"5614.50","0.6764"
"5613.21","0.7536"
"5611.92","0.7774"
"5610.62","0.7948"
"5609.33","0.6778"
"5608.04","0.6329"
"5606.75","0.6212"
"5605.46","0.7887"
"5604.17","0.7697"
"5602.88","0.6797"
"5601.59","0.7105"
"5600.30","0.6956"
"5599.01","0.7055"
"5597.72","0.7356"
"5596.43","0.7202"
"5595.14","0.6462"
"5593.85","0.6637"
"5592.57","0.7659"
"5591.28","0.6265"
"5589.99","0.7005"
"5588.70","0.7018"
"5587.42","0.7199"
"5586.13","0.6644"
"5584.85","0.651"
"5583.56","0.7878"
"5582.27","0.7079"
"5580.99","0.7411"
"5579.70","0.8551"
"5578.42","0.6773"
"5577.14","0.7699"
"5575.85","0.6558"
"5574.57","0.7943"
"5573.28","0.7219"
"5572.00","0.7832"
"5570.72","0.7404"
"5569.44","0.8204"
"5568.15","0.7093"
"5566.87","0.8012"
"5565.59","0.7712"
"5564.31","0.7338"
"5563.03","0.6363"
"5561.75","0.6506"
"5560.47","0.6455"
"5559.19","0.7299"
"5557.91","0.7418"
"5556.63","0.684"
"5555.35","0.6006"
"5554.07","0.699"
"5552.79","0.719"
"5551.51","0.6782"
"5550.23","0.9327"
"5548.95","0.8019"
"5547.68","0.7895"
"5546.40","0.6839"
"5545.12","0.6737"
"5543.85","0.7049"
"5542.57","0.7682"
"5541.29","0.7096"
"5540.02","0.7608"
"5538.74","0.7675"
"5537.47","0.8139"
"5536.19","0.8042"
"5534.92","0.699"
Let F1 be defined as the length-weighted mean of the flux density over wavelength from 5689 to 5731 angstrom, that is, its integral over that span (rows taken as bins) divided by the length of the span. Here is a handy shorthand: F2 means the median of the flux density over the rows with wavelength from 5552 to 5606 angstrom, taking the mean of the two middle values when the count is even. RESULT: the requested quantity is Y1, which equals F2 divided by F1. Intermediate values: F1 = 0.729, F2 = 0.715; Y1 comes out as 0.98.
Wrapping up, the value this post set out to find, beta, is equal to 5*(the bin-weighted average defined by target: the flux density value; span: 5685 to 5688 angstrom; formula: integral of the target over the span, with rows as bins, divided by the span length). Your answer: 3.90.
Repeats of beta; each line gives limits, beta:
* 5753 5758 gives 3.87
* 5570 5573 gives 3.80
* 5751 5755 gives 3.51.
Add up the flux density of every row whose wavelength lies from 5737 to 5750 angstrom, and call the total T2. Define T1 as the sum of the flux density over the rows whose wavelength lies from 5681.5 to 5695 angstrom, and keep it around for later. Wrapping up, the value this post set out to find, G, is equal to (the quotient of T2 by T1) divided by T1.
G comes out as 0.124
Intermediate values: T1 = 7.6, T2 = 7.22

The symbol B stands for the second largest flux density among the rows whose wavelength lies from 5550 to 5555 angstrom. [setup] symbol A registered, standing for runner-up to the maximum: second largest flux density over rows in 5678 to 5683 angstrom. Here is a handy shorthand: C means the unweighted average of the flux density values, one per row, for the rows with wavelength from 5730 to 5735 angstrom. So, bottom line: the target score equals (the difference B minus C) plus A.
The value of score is 0.648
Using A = 0.7265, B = 0.719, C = 0.798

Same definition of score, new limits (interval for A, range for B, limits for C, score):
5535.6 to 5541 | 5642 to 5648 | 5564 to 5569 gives 0.833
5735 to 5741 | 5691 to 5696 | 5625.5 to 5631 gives 0.746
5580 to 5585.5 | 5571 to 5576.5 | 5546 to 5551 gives 0.722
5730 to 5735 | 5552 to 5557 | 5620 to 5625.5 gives 0.778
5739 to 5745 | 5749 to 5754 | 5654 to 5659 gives 0.729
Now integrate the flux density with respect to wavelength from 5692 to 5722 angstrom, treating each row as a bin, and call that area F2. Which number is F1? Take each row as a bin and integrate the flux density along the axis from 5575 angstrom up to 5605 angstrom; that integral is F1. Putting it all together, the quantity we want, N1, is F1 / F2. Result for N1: 0.98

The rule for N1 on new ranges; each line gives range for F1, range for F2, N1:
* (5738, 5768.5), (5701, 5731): 1.07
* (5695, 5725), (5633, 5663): 0.98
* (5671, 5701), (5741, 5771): 1.01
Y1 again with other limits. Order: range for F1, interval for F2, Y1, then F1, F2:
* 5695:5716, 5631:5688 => 1.02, 0.728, 0.741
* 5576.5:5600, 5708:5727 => 1.01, 0.713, 0.718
